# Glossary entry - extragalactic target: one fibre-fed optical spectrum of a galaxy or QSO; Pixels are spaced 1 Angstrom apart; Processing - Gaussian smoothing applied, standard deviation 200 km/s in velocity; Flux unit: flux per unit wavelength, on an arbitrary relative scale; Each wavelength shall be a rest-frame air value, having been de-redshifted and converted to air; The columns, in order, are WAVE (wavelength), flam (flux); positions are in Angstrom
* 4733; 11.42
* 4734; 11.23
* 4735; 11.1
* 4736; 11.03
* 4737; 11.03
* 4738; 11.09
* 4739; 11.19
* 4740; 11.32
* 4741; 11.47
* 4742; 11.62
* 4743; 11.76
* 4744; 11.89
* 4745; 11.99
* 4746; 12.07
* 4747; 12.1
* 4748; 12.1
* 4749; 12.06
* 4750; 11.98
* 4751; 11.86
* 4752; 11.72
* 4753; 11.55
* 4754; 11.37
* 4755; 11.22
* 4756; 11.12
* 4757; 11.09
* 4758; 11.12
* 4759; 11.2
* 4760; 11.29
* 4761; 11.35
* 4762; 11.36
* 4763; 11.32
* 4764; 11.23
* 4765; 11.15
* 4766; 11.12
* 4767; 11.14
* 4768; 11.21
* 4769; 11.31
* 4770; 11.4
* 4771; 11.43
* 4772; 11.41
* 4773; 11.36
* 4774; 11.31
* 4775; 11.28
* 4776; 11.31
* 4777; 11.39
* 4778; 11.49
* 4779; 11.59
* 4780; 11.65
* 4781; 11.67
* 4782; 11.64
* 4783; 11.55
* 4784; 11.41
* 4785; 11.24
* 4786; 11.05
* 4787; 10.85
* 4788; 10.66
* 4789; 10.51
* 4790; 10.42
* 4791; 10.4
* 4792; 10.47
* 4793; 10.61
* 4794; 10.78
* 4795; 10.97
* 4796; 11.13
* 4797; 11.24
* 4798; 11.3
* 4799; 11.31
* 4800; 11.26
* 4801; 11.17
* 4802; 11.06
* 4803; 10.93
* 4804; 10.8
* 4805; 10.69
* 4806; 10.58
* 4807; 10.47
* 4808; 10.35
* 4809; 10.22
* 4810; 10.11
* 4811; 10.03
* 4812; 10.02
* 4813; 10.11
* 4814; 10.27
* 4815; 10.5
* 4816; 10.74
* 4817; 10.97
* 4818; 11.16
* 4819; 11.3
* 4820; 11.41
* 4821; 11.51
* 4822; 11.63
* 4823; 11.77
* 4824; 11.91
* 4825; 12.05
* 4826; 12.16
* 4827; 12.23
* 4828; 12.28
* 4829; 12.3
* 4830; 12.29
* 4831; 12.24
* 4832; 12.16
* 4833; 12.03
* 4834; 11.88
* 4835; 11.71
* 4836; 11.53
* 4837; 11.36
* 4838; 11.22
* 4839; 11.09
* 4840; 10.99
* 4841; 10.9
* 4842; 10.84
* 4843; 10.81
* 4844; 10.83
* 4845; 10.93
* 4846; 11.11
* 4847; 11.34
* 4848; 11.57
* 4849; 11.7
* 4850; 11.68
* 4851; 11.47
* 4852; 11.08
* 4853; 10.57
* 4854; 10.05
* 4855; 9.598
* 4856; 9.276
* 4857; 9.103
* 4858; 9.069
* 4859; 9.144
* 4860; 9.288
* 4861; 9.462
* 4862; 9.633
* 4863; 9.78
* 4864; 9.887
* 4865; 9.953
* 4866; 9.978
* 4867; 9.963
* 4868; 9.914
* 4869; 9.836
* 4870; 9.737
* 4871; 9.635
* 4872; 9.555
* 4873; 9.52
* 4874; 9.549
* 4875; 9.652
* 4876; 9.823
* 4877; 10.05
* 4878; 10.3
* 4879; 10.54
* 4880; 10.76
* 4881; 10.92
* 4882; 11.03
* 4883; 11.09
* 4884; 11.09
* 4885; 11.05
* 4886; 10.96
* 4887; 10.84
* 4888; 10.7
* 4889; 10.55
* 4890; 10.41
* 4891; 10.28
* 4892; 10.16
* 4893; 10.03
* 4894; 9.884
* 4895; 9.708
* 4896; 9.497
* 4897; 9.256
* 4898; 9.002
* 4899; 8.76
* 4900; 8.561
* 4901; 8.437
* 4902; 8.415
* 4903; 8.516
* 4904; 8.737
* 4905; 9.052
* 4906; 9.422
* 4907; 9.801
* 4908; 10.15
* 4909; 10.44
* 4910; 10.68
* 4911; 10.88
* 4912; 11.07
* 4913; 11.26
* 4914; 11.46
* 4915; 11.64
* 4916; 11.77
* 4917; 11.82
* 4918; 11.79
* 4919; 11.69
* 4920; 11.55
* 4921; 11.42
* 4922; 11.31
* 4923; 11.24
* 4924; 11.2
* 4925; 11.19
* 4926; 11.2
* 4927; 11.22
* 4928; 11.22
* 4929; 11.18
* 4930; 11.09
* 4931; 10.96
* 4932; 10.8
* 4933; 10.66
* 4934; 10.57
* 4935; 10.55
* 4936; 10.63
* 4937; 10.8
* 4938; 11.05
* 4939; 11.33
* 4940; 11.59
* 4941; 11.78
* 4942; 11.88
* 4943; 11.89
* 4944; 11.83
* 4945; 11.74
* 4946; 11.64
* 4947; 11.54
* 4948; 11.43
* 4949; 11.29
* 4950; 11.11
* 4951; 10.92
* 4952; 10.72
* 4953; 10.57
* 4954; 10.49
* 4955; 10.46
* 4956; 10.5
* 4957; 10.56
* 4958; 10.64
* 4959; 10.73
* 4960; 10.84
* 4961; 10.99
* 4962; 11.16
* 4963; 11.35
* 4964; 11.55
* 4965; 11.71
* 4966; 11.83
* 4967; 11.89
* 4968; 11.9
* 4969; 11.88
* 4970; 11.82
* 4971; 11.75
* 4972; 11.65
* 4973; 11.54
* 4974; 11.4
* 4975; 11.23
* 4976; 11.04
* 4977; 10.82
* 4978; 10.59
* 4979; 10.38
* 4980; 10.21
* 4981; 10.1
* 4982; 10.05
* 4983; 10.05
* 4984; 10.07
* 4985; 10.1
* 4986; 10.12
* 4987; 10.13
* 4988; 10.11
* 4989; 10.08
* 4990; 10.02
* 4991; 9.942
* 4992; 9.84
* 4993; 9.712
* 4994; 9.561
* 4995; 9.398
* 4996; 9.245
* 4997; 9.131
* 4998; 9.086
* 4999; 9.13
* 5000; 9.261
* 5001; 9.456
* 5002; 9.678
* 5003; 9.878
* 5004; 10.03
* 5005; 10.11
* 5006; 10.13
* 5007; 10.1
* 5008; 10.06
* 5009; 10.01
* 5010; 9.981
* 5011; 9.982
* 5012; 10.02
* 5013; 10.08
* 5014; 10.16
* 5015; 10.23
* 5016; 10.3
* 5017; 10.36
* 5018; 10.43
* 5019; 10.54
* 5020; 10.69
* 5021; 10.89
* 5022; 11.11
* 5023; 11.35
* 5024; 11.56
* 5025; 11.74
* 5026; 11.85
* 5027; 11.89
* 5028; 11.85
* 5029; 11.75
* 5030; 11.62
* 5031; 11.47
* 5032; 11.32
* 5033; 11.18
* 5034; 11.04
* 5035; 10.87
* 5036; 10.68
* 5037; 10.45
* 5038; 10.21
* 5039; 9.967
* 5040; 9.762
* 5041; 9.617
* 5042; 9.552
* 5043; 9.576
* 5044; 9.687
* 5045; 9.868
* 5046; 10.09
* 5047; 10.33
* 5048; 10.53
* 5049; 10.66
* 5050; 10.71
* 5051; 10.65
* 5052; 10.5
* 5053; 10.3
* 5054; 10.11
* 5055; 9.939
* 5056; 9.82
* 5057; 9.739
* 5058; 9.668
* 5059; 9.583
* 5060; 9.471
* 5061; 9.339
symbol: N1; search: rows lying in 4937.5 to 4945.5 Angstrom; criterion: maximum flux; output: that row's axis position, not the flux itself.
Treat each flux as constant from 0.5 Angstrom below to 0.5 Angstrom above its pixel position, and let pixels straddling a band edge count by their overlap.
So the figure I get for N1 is 4943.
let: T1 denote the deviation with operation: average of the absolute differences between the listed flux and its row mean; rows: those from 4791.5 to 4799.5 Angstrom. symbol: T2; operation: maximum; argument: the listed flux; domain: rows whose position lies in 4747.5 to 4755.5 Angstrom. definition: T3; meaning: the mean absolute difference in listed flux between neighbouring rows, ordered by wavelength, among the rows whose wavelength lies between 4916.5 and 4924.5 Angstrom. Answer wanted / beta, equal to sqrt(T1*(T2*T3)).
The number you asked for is 0.54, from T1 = 0.269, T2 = 12.1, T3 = 0.09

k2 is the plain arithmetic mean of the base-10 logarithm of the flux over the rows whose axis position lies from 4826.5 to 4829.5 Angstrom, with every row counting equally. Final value 1.09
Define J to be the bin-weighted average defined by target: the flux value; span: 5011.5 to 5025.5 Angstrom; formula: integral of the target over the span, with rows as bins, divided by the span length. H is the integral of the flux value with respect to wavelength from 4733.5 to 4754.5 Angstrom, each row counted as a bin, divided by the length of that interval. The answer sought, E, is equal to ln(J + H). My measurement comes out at 3.10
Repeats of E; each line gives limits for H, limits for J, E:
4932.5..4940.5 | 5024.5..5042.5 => 3.08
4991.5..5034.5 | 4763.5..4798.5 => 3.07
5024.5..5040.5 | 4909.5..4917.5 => 3.11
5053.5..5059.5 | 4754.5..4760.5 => 3.04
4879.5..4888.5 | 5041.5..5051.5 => 3.05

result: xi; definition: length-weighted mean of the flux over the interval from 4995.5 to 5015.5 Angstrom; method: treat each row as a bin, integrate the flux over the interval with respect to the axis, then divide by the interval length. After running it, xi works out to 9.8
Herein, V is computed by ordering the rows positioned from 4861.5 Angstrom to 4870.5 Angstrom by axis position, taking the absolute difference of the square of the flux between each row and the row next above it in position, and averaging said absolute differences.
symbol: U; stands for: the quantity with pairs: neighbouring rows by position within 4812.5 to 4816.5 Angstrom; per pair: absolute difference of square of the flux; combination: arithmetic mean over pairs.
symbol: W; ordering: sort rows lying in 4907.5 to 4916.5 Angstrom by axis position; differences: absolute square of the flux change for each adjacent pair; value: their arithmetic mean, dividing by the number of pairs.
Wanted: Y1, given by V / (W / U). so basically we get 1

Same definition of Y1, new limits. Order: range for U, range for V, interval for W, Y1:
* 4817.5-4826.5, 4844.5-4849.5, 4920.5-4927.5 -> 13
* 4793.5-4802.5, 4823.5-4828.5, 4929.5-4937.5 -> 2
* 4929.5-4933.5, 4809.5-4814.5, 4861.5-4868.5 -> 4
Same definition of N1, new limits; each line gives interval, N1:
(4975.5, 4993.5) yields 4976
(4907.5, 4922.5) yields 4917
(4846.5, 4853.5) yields 4849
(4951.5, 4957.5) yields 4952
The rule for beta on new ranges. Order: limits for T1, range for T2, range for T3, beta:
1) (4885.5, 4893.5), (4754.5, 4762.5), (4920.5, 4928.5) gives 0.34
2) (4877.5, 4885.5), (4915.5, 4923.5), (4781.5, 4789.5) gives 0.67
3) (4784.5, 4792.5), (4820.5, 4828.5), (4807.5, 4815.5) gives 0.61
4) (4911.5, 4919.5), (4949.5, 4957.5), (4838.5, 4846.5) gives 0.45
